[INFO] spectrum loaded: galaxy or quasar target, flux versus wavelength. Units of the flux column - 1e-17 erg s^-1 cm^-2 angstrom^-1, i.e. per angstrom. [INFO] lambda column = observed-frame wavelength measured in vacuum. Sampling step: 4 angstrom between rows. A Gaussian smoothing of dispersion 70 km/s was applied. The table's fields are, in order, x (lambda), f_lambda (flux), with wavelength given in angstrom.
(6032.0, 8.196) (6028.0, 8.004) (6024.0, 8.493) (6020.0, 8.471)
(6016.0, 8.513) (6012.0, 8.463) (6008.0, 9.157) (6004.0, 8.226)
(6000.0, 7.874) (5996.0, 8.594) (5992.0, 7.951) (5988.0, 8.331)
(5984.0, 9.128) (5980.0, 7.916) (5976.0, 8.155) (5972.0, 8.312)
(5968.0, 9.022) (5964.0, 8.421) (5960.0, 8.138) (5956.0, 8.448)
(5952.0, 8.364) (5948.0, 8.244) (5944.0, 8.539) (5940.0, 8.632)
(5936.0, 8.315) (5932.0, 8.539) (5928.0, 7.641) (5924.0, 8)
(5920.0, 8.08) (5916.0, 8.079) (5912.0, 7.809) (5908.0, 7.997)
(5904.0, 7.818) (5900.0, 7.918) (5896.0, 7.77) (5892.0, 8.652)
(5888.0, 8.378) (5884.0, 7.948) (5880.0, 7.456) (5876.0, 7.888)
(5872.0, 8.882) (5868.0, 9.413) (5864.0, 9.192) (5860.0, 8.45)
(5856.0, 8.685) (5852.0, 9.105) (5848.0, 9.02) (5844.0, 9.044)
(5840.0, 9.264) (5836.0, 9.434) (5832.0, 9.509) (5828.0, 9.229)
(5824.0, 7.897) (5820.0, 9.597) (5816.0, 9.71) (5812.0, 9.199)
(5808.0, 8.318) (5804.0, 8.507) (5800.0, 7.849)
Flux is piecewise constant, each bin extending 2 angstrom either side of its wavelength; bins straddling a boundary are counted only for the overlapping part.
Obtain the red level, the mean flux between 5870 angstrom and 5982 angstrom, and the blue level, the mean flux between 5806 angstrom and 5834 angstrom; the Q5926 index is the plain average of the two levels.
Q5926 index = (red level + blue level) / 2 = 8.63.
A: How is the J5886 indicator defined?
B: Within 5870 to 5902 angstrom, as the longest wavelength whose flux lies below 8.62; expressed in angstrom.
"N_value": 5900.0 angstrom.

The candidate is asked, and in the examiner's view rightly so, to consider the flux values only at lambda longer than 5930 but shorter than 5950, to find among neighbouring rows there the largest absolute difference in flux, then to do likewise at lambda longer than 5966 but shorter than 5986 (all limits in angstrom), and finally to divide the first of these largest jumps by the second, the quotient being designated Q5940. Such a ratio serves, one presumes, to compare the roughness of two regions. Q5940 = 0.26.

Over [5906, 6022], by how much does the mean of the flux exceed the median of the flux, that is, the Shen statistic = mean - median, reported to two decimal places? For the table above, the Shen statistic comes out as 0.01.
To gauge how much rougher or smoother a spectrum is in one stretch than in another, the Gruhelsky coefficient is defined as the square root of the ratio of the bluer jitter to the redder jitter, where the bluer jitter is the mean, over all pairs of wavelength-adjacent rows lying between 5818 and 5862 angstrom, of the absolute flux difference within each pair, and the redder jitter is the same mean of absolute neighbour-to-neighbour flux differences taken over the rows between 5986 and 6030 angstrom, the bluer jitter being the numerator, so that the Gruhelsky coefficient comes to 1.02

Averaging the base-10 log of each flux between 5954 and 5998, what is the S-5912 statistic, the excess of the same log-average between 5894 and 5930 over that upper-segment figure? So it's -0.03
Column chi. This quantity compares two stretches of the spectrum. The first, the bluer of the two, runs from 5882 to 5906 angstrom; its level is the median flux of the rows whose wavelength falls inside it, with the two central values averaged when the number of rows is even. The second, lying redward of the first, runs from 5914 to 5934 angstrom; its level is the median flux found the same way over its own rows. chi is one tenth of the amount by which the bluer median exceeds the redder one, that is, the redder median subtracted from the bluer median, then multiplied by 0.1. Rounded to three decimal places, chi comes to -0.015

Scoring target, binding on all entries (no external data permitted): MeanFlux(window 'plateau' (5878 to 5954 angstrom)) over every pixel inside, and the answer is 8.1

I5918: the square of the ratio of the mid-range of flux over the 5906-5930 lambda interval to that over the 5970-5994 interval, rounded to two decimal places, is 0.85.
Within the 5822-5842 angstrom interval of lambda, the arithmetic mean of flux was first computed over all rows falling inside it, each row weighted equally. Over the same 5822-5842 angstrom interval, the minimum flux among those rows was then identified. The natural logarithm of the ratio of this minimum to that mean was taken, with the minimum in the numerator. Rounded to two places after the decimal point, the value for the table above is -0.14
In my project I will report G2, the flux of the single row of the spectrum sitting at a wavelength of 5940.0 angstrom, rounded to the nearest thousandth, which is 8.632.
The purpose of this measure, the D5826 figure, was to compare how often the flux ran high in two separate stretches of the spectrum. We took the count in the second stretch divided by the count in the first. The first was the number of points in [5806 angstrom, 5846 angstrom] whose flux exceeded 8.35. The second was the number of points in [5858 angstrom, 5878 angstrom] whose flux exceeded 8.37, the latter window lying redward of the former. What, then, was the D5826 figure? 0.50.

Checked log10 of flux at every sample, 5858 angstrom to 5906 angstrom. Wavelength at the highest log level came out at 5868.0 angstrom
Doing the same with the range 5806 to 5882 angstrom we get 5816.0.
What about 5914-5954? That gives 5940.0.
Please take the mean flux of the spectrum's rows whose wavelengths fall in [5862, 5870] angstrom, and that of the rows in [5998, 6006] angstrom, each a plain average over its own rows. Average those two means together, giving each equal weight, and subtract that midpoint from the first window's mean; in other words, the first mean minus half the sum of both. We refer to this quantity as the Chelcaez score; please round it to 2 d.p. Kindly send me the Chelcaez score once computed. 0.63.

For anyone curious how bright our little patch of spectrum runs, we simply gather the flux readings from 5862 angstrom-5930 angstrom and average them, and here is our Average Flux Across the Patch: 8.17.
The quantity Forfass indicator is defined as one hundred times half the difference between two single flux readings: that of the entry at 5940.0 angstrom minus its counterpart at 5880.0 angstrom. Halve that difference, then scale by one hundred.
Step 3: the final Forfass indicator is 59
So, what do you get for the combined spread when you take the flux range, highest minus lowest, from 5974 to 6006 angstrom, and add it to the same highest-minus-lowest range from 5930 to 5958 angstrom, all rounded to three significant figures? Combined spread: 1.64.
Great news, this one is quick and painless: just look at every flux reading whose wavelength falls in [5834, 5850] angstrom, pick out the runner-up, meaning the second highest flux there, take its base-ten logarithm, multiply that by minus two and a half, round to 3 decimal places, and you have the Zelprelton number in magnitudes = -2.417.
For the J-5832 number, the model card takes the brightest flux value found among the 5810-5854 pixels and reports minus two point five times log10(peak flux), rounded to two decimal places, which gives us -2.47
